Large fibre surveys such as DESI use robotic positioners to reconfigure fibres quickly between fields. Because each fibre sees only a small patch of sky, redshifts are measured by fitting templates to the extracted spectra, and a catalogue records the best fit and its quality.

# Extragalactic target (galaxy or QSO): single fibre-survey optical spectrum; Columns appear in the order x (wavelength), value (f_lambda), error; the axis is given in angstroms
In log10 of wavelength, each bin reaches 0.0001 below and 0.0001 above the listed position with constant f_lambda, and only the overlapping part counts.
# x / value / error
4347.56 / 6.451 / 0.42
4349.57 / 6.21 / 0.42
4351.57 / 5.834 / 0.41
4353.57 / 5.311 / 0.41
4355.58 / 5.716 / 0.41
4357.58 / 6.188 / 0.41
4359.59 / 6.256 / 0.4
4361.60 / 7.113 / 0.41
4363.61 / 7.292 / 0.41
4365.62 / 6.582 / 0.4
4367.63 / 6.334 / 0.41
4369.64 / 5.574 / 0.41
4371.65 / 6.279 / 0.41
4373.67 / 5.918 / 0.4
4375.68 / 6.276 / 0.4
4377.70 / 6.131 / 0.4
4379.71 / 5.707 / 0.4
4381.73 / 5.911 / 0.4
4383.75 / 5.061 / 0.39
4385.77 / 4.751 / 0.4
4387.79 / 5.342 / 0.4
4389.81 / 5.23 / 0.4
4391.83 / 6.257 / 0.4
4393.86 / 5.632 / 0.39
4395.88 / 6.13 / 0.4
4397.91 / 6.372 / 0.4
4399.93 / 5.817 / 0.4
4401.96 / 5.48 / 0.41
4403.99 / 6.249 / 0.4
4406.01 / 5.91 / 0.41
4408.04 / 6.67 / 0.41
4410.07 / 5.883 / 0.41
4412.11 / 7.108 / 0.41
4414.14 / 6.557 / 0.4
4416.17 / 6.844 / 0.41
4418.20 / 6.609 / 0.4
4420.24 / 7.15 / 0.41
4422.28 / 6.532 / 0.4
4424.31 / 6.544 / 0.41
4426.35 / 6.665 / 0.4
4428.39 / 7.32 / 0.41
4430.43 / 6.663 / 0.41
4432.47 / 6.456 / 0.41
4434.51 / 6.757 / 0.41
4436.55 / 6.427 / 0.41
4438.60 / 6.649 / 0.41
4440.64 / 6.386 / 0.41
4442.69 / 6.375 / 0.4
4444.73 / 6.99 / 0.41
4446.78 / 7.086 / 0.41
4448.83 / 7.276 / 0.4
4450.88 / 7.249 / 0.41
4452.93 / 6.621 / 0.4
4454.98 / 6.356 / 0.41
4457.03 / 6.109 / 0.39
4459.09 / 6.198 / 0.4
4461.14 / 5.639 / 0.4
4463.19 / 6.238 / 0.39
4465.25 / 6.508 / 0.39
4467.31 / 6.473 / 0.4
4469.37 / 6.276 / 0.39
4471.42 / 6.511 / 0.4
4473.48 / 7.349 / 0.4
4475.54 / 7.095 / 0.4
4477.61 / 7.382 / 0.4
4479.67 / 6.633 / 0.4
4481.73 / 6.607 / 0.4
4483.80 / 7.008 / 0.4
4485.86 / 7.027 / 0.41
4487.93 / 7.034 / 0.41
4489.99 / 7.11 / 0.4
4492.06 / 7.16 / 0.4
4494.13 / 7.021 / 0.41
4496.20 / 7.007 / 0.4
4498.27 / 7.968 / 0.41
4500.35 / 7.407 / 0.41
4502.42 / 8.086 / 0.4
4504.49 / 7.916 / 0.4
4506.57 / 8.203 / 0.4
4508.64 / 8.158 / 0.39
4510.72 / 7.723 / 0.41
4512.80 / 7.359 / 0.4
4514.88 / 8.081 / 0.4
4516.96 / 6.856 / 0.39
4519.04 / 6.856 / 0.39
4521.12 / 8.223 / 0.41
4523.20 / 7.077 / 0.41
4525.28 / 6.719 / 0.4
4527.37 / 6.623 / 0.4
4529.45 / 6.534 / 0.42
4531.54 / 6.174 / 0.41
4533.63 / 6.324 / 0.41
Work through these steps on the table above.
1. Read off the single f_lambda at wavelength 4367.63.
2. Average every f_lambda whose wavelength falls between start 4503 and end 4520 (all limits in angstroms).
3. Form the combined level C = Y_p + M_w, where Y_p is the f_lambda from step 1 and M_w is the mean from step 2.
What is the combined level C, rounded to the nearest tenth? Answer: 14.0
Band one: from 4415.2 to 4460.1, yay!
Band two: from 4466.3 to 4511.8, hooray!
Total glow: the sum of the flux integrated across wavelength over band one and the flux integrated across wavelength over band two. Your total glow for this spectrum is 630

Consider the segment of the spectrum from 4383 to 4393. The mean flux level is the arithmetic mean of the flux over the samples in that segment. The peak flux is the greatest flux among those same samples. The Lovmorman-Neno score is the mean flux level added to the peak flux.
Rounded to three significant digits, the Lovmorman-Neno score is 11.6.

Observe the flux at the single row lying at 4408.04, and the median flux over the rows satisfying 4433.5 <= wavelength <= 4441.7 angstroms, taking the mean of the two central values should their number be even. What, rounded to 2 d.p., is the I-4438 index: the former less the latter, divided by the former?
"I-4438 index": 0.02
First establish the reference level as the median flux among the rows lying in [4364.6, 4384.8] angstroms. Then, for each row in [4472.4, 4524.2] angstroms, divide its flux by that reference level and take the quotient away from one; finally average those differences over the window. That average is -0.22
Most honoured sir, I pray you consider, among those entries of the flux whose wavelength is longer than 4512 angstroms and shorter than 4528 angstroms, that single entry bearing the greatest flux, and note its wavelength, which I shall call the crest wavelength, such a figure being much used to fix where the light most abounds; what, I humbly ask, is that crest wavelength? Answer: 4521.12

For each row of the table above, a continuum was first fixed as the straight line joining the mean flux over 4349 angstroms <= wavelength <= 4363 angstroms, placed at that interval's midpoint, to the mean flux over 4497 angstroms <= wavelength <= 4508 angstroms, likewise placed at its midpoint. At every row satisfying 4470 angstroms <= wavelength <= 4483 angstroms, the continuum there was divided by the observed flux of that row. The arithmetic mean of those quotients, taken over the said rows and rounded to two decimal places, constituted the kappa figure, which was 1.10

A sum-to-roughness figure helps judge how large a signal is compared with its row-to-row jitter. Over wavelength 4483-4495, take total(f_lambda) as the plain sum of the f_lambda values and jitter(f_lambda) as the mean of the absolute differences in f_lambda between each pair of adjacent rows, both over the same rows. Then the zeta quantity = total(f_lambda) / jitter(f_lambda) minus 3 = 725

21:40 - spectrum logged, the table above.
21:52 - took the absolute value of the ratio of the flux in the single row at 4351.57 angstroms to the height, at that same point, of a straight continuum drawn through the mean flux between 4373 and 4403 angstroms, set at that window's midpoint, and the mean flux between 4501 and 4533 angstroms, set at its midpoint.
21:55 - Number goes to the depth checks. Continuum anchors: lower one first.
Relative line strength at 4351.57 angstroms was 1.11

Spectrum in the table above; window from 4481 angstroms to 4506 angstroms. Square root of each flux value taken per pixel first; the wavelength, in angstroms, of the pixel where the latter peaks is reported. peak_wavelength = 4502.42 angstroms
